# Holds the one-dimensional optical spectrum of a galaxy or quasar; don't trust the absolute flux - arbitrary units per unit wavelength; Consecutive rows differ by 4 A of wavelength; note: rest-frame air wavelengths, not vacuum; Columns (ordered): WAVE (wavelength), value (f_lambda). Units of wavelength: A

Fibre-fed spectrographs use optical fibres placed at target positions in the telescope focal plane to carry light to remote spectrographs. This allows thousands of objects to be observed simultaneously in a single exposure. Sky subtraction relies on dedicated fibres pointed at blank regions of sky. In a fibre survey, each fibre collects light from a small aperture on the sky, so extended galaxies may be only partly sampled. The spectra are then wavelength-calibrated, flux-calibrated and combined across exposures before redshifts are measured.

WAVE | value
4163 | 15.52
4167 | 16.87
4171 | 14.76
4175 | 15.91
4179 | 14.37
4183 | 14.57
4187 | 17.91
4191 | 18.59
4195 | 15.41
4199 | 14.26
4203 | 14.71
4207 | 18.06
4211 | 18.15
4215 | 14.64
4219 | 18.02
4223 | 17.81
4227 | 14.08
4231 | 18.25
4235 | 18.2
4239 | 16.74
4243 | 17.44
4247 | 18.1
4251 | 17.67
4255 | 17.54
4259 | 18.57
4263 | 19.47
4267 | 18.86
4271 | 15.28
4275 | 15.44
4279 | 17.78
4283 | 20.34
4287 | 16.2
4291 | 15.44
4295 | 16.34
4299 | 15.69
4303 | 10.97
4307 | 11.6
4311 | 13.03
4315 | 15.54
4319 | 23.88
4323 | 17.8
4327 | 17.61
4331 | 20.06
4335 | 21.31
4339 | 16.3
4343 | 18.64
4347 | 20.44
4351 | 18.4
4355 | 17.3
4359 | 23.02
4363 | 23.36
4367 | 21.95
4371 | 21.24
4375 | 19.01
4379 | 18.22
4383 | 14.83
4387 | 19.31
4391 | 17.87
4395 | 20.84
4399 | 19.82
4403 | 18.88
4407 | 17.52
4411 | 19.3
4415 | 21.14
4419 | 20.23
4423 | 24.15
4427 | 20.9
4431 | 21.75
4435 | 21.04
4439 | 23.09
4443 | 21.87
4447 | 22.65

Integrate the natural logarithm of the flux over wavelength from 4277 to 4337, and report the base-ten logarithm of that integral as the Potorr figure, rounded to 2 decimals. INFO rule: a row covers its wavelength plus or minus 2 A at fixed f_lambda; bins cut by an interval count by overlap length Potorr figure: 2.23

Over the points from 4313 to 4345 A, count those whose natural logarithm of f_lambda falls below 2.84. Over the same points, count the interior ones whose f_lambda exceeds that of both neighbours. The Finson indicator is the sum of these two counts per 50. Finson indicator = 0.08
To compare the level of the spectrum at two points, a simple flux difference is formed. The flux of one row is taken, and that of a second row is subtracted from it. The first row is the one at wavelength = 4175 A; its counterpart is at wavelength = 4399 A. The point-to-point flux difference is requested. -3.9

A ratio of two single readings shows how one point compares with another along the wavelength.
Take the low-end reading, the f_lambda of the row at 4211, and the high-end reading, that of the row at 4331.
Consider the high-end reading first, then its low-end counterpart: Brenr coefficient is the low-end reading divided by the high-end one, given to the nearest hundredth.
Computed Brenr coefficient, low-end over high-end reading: 0.90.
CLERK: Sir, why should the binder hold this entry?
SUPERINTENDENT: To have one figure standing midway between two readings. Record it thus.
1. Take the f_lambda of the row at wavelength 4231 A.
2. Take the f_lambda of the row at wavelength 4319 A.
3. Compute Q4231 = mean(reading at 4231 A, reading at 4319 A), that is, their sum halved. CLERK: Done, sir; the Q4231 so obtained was 21.1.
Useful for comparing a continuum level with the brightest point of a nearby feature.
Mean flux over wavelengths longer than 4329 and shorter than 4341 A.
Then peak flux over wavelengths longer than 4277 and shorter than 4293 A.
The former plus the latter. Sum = 39.6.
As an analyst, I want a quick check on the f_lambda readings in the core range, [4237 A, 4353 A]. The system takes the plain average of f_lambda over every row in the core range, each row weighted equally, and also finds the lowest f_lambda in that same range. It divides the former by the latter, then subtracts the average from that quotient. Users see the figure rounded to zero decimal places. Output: -16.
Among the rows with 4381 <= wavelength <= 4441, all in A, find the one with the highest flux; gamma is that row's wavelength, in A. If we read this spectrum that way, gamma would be 4423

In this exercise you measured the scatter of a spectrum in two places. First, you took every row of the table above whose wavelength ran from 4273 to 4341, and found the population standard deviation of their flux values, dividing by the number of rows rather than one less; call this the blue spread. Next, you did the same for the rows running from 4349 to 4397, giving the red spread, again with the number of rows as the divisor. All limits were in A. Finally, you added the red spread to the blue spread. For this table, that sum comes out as 5.7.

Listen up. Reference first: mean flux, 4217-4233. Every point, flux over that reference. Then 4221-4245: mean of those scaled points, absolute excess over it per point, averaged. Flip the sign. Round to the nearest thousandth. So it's -0.066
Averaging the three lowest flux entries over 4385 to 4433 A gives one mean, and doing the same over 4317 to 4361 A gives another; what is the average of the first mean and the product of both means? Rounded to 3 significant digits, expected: 163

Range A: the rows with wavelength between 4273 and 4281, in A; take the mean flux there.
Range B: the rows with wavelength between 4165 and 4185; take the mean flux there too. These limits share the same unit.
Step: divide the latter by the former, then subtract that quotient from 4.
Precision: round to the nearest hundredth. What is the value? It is 3.08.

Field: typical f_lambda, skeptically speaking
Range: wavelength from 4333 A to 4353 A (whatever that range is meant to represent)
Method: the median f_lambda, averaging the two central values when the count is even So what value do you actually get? 18.6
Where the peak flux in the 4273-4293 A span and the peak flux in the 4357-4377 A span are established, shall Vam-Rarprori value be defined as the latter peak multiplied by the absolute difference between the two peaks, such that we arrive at 71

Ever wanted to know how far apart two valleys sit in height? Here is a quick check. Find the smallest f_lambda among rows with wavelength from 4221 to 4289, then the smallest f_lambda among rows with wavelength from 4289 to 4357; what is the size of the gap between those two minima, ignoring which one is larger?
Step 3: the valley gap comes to 3.1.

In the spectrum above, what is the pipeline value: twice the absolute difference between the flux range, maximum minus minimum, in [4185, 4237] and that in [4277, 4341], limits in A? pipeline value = 16.8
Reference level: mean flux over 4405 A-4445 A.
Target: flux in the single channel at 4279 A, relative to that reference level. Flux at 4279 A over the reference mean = 0.84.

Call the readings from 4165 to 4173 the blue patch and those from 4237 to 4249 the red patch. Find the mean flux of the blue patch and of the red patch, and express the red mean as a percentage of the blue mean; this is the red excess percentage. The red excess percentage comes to 110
